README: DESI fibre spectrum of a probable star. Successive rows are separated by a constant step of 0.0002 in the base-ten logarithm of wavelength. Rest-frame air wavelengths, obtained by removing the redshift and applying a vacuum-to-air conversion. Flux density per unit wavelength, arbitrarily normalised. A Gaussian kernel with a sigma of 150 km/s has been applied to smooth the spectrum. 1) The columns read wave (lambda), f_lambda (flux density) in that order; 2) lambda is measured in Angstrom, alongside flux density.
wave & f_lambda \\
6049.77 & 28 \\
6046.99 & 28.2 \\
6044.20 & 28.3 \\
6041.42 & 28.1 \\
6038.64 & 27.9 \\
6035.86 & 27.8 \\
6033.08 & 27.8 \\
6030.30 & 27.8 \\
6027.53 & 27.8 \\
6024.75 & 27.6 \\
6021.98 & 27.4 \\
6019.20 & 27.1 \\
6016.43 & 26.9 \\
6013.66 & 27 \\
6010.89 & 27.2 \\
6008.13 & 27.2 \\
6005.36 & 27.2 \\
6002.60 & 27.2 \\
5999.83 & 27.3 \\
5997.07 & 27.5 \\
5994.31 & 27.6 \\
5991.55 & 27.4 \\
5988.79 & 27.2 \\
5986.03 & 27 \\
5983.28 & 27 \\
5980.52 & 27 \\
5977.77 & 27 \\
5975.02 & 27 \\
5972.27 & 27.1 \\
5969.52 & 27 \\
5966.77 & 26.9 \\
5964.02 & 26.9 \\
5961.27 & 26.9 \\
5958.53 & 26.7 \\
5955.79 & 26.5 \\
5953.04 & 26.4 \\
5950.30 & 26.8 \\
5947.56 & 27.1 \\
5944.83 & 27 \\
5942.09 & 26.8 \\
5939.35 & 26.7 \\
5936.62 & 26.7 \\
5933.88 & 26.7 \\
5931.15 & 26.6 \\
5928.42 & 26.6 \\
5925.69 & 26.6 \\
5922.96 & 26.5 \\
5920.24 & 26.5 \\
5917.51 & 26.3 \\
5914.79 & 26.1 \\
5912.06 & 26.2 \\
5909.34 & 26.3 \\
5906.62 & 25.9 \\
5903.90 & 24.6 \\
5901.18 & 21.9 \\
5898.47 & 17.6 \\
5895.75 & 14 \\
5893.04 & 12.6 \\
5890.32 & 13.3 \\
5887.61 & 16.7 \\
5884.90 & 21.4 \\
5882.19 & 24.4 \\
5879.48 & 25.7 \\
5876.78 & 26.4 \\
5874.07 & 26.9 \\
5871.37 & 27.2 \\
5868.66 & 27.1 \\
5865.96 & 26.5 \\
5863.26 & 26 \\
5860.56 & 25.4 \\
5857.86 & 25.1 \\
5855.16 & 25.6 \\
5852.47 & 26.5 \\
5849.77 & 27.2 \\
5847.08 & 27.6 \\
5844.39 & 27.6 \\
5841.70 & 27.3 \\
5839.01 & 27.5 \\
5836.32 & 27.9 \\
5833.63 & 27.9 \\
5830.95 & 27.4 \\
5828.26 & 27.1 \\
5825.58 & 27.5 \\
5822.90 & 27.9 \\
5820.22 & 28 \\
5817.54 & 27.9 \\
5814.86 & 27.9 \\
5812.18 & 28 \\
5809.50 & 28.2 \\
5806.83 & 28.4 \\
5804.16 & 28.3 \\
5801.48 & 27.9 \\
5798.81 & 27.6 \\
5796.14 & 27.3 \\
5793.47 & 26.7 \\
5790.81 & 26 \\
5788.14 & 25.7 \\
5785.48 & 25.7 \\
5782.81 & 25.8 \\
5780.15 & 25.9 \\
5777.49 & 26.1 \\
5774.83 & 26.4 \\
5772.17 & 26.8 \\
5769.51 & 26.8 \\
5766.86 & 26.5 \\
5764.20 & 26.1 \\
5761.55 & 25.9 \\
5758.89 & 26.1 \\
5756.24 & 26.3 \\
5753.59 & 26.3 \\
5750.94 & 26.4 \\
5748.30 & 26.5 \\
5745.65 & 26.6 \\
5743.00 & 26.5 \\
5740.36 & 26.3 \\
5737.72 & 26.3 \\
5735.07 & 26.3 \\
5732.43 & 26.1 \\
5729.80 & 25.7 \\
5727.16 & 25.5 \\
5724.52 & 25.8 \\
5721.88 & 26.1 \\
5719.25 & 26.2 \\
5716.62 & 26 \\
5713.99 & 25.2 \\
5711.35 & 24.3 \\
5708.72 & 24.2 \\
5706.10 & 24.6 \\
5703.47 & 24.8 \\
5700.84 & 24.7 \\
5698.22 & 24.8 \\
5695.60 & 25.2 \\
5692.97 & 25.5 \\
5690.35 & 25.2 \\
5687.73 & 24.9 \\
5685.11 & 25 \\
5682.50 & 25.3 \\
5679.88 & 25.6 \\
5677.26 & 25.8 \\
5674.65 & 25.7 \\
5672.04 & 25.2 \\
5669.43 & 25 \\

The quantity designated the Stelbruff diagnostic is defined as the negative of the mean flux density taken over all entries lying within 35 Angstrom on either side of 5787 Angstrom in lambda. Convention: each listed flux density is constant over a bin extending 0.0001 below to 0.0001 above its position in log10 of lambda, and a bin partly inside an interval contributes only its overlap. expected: -26.9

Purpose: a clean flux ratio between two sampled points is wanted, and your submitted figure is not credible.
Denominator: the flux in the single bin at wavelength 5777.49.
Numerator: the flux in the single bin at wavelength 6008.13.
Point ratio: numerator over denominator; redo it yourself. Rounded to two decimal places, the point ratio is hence 1.04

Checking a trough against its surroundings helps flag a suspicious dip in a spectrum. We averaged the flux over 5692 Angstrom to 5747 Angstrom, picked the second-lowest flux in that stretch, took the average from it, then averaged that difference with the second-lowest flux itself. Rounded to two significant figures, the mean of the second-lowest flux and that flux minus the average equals 12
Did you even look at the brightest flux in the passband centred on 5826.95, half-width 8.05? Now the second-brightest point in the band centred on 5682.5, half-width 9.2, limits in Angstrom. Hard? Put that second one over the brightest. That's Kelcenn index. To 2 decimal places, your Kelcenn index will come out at 0.92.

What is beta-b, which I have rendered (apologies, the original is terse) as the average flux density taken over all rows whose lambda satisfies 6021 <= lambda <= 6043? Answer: 27.8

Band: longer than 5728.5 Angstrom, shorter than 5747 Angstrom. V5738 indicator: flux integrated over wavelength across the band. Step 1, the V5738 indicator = 486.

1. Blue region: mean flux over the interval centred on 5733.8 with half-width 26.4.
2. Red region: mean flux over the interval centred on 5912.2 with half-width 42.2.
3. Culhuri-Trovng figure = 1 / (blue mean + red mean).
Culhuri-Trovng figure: 0.0199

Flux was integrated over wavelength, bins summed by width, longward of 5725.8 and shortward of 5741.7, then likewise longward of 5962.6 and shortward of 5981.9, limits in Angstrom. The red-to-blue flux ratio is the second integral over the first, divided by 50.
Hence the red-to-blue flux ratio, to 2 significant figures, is 0.025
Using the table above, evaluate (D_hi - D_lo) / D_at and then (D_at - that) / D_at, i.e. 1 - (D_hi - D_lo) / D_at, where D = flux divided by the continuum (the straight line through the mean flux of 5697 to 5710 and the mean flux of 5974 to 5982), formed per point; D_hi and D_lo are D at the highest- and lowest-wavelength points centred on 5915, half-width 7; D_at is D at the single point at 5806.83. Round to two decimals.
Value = 1.00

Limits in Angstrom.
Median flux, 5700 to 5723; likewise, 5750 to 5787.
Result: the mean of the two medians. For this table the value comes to 25.5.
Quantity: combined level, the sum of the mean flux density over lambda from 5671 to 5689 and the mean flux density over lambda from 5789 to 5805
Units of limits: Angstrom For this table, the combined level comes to 53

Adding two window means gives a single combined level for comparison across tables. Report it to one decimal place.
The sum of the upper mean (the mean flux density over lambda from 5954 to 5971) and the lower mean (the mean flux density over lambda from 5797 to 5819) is 54.8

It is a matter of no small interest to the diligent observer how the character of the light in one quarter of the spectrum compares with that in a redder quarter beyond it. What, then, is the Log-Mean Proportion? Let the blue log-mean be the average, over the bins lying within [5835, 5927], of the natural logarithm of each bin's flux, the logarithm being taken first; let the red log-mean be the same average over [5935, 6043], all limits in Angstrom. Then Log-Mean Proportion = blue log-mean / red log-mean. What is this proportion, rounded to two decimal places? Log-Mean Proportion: 0.96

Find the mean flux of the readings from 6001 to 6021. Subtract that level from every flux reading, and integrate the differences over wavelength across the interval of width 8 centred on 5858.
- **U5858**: -14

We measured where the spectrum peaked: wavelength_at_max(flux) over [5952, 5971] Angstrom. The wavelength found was 5969.52 Angstrom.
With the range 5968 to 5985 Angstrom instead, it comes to 5972.27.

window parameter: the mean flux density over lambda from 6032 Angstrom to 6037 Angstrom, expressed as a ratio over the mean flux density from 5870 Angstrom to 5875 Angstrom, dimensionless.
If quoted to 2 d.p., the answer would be 1.03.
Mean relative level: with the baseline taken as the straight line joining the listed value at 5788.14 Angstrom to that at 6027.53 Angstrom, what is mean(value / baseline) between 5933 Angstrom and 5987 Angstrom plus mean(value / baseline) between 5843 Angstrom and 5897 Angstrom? 1.88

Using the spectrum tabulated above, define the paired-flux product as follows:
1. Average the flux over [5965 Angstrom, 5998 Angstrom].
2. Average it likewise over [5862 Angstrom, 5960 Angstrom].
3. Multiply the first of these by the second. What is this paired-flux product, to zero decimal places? 666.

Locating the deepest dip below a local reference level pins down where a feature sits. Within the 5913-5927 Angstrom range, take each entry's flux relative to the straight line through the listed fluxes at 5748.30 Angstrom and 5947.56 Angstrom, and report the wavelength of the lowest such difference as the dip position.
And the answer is 5914.79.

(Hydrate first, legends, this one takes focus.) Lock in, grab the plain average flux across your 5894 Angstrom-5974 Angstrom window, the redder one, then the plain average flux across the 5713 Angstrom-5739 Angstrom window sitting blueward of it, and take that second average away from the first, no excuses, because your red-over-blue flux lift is -0.3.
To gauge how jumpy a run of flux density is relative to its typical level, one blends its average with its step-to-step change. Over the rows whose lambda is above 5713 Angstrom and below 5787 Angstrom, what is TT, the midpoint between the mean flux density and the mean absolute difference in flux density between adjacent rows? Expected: 13.2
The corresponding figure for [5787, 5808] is 13.8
